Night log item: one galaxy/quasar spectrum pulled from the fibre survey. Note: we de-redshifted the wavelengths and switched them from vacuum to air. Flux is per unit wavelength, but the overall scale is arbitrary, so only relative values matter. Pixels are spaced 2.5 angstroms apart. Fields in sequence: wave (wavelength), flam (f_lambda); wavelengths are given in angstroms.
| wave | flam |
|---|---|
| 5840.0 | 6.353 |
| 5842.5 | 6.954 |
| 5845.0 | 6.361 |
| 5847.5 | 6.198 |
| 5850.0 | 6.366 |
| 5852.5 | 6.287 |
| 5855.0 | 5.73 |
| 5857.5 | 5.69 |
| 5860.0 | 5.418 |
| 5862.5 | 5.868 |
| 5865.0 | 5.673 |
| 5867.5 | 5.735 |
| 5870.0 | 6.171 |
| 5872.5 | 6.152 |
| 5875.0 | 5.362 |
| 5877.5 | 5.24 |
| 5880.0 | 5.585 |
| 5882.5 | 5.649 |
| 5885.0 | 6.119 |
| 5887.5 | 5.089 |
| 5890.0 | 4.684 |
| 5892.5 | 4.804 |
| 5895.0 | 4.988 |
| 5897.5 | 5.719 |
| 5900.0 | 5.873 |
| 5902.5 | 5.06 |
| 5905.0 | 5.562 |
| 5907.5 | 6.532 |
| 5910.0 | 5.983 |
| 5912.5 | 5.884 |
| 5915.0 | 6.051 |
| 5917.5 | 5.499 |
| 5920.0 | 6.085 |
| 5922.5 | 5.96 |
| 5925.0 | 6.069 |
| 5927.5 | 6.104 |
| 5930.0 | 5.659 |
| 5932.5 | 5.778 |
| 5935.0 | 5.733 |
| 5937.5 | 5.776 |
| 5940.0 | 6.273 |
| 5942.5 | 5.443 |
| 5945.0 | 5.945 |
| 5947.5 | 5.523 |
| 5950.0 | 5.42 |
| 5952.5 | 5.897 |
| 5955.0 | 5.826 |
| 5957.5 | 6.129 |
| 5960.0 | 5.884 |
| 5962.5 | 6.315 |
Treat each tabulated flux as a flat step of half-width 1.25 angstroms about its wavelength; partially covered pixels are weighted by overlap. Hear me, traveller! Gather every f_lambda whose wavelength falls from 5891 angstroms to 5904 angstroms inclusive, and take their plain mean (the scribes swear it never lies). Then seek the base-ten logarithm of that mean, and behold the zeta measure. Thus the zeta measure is 0.723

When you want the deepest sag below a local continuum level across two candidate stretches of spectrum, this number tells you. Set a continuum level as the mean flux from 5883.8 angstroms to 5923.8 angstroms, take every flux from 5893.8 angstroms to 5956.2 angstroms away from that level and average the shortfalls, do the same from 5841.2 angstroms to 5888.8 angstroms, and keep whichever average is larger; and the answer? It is -0.2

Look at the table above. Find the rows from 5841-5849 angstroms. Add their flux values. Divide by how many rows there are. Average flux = 6.50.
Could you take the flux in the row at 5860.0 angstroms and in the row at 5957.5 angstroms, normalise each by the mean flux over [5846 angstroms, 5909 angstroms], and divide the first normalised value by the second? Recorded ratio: 0.88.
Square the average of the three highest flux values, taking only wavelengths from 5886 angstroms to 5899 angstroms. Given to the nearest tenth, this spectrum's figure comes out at 27.7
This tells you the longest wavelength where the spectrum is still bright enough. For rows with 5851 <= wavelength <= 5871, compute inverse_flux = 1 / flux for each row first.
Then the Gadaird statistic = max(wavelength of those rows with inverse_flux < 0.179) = 5870.0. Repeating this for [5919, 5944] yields 5940.0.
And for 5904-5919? 5915.0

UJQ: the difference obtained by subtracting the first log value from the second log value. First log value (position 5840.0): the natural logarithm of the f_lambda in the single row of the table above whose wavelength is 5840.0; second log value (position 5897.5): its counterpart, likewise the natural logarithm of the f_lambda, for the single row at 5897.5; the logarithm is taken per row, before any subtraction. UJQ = -0.11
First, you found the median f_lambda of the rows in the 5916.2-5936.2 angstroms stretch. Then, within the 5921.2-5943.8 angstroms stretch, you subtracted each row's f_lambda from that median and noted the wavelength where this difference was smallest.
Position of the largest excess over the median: 5940.0 angstroms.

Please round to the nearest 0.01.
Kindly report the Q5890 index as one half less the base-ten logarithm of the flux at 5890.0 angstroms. -0.17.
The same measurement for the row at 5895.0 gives -0.20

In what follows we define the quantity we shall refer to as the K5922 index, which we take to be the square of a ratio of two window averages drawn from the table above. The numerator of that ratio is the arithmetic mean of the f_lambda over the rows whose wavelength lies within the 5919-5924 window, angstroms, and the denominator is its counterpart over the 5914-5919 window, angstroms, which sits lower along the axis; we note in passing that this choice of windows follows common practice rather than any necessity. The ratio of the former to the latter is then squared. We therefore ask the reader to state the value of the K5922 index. 1.09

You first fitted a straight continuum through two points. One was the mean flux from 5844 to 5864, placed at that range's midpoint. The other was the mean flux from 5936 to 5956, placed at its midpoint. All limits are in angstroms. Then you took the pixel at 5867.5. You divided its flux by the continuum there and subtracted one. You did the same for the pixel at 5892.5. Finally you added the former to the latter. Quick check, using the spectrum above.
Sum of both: -0.22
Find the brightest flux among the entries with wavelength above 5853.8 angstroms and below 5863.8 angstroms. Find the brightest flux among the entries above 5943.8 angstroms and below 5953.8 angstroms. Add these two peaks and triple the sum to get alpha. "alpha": 35.4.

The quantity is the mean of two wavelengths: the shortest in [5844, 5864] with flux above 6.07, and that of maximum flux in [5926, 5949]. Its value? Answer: 5892.5 angstroms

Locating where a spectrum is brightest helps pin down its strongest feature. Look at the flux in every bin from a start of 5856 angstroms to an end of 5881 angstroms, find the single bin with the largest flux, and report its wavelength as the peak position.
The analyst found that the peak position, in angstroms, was 5870.0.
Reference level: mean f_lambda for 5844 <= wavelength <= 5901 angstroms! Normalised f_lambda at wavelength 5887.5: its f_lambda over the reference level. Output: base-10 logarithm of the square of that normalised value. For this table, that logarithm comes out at -0.10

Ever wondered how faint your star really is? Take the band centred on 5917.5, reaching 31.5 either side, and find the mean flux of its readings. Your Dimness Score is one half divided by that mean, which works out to 0.0880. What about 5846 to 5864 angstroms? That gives 0.0842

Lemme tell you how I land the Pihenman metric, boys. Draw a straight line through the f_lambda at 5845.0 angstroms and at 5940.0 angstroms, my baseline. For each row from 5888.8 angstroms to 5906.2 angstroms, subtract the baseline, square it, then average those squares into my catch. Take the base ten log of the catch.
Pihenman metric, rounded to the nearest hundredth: 0.13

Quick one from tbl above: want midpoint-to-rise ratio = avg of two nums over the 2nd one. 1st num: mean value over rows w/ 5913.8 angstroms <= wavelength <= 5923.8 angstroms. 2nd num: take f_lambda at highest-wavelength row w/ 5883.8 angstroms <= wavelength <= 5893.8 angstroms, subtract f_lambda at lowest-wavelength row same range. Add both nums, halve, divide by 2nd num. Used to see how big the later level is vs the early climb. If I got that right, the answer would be -1.7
